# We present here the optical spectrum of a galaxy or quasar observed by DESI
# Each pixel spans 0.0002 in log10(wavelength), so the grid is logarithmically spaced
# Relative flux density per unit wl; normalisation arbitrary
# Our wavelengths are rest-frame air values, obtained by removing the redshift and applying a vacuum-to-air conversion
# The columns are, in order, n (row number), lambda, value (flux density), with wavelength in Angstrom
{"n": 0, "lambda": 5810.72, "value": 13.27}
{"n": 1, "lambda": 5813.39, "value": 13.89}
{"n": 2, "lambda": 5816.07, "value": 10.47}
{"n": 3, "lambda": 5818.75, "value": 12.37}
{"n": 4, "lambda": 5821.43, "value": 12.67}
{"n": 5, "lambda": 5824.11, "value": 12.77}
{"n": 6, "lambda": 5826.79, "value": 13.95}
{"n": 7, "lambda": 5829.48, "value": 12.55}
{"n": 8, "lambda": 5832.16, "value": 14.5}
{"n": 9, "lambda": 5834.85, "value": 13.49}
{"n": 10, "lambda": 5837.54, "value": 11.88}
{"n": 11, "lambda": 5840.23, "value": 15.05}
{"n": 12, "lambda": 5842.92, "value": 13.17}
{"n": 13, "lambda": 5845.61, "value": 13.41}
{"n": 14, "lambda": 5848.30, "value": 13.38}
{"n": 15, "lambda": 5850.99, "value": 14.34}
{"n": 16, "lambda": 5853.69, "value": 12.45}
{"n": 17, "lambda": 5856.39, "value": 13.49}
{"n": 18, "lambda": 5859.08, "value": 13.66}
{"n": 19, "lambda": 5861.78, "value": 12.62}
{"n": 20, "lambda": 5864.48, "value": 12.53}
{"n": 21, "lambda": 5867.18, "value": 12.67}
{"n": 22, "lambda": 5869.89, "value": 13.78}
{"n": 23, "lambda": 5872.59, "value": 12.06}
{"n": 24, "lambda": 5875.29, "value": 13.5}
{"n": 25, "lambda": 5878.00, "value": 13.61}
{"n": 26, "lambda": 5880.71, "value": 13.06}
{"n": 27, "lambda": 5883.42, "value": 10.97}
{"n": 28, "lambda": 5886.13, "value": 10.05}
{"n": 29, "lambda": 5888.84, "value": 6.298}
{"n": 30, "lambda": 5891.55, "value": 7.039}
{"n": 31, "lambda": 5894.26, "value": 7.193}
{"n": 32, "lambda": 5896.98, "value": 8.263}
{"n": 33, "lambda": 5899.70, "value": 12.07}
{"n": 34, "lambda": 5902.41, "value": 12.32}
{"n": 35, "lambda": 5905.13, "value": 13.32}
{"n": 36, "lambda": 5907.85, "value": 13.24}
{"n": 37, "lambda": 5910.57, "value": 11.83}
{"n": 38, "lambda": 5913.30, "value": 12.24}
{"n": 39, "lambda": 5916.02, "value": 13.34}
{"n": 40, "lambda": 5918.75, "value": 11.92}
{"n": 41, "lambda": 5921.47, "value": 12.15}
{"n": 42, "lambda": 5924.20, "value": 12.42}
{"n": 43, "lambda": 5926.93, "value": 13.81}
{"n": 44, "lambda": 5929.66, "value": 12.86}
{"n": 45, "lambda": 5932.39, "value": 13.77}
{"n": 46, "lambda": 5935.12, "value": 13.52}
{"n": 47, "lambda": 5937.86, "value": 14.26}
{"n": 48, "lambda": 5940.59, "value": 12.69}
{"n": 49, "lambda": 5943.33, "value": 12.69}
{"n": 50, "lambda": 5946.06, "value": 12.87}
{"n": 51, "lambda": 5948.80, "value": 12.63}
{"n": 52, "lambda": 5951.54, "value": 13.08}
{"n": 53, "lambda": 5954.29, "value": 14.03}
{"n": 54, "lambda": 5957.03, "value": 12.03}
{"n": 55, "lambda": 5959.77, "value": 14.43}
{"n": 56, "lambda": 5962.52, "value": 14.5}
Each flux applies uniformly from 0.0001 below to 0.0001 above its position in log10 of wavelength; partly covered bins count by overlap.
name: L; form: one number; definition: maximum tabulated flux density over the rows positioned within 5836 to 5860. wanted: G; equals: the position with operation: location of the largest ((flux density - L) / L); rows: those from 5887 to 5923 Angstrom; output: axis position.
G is 5916.02 Angstrom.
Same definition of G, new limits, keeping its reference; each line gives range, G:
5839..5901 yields 5840.23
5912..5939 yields 5937.86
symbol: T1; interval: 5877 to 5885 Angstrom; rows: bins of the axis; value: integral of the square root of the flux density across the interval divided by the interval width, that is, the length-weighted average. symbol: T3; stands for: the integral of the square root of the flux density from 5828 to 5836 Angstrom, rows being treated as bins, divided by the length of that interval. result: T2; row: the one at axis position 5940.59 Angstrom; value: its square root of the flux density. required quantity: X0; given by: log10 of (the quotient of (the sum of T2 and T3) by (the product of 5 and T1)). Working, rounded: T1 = 3.520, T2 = 3.56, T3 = 3.67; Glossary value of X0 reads -0.386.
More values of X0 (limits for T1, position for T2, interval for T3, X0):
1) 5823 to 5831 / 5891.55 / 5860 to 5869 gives -0.465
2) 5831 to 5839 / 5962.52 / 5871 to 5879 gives -0.389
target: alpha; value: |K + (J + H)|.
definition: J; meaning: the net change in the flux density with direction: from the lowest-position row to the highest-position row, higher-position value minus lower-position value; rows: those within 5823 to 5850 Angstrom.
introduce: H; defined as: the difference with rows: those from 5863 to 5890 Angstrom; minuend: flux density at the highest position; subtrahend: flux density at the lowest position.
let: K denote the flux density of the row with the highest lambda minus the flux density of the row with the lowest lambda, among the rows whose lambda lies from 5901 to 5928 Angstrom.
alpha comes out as 4.1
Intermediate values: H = -6.2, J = 0.61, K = 1.5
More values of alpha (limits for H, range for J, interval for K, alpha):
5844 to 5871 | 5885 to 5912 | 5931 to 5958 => 0.4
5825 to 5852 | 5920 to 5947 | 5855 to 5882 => 0.7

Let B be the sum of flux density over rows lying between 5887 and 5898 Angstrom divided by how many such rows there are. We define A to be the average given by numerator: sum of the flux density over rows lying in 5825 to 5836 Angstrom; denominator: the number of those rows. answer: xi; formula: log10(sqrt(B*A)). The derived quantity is 1.00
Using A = 13.6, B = 7.2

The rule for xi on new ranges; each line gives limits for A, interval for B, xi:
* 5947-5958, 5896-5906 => 1.09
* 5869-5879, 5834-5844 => 1.12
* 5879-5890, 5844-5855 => 1.07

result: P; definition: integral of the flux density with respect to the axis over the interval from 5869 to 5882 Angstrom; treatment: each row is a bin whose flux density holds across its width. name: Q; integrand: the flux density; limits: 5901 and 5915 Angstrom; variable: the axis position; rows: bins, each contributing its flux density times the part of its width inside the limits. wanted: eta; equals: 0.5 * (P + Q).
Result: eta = 174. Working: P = 171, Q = 177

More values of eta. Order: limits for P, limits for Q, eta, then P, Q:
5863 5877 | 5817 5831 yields 180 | 181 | 179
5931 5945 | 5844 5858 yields 188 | 187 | 188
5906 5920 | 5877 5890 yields 158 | 176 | 140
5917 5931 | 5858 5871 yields 173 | 177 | 169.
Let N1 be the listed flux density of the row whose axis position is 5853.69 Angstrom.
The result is 12.45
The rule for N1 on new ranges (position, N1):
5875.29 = 13.5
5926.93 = 13.81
